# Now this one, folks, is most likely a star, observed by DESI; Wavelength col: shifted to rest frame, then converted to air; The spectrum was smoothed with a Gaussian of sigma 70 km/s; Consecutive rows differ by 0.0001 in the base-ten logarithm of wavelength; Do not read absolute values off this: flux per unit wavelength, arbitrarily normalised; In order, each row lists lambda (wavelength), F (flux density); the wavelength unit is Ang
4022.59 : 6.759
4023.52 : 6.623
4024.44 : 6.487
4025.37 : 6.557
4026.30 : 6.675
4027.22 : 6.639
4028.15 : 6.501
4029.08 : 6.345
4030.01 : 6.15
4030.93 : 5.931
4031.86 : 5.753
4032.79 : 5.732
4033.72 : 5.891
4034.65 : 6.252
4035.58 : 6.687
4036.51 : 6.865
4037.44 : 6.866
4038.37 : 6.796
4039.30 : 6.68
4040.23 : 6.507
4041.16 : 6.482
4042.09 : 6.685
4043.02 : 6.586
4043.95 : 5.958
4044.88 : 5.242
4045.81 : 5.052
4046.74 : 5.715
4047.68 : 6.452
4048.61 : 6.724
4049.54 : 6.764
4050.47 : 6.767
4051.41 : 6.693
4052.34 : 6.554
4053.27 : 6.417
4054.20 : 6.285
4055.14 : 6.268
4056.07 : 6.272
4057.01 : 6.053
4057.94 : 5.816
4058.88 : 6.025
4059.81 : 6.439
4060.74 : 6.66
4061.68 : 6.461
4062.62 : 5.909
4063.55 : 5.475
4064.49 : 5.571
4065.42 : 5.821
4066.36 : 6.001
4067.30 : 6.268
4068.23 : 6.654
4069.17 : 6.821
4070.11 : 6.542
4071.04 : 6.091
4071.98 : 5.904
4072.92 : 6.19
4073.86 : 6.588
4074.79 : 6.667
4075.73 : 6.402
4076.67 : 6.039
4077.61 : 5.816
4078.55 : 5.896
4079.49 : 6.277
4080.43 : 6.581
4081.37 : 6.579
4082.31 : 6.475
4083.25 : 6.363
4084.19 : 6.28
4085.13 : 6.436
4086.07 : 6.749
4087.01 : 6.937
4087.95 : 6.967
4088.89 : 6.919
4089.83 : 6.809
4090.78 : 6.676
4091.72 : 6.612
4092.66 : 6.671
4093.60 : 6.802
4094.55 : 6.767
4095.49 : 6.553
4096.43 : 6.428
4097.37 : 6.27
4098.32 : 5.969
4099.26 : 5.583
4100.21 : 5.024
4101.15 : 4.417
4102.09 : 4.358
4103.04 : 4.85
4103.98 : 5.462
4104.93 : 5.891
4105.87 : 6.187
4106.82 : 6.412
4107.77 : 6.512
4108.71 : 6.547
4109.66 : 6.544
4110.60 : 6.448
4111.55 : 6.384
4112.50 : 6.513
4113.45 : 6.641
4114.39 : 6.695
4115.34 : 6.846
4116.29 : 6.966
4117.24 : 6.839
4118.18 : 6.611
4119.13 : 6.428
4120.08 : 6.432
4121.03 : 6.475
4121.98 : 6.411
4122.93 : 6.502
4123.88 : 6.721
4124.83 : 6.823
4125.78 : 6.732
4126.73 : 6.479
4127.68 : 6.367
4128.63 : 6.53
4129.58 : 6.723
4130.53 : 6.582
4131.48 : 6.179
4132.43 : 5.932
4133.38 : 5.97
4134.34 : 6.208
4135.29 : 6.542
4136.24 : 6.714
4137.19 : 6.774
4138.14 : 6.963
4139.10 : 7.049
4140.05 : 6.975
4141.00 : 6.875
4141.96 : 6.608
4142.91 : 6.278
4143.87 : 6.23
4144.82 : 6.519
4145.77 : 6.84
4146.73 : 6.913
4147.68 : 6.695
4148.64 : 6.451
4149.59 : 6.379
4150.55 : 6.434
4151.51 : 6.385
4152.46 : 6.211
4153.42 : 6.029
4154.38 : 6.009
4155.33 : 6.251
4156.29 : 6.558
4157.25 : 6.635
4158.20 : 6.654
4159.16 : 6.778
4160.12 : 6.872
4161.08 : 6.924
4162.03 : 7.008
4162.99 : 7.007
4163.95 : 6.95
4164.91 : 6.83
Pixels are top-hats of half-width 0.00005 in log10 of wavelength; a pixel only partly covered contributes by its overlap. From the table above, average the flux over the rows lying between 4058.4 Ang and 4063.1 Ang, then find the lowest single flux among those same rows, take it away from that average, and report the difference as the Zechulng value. 0.4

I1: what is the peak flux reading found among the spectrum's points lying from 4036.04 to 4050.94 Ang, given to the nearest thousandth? 6.866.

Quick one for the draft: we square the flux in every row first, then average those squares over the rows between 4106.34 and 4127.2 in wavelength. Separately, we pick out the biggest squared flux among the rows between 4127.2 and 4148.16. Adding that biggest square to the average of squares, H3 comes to 93.1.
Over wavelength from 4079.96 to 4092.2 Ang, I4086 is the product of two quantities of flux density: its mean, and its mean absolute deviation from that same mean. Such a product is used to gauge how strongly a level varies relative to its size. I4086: 1.2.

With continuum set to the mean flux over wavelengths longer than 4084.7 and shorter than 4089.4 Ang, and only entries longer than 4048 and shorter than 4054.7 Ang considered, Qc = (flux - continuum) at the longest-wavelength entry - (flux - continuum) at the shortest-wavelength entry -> -0.4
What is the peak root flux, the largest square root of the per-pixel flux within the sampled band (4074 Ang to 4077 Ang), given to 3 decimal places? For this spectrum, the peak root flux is 2.582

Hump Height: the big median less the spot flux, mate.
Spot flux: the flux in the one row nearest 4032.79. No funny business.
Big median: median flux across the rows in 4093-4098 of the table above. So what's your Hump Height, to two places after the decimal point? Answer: 0.82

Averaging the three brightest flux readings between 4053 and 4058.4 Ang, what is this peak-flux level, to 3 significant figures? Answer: 6.32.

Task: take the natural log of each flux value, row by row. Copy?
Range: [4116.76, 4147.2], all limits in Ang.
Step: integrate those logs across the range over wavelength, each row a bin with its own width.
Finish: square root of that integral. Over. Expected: 7.6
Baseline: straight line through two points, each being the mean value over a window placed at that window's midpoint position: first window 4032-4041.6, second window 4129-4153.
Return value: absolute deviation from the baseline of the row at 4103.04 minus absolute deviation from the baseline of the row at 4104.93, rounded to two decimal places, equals 1.04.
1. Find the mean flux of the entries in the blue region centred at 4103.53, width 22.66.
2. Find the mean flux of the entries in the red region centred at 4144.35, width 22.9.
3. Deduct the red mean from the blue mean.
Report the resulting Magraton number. -0.43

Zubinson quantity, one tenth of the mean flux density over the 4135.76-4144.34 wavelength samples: 0.672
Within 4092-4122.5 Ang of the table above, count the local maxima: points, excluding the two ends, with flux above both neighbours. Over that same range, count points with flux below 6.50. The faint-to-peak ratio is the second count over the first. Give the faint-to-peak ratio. 4.50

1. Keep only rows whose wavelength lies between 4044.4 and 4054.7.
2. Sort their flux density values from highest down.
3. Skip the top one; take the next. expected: 6.764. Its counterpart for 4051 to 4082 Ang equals 6.693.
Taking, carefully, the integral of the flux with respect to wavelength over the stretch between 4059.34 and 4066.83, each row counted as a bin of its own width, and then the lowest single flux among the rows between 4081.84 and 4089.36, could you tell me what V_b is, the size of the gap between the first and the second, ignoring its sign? 39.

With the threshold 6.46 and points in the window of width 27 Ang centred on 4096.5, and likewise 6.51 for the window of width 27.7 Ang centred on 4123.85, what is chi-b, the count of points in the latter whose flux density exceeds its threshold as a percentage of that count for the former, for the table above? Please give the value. 114.3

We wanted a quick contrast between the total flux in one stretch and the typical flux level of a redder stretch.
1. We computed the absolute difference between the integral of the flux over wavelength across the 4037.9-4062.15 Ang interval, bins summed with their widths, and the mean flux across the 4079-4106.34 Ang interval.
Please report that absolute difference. 147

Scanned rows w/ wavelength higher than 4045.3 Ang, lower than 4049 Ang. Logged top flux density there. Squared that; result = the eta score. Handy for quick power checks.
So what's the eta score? 45.2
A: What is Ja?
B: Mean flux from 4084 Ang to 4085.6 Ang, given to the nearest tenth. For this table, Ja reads 6.4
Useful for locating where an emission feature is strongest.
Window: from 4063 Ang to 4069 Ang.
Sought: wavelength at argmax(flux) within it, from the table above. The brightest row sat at 4068.23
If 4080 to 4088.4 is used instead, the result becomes 4087.95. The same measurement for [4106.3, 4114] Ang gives 4113.45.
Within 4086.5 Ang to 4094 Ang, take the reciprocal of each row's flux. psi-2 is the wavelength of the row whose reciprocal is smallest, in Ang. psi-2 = 4087.95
